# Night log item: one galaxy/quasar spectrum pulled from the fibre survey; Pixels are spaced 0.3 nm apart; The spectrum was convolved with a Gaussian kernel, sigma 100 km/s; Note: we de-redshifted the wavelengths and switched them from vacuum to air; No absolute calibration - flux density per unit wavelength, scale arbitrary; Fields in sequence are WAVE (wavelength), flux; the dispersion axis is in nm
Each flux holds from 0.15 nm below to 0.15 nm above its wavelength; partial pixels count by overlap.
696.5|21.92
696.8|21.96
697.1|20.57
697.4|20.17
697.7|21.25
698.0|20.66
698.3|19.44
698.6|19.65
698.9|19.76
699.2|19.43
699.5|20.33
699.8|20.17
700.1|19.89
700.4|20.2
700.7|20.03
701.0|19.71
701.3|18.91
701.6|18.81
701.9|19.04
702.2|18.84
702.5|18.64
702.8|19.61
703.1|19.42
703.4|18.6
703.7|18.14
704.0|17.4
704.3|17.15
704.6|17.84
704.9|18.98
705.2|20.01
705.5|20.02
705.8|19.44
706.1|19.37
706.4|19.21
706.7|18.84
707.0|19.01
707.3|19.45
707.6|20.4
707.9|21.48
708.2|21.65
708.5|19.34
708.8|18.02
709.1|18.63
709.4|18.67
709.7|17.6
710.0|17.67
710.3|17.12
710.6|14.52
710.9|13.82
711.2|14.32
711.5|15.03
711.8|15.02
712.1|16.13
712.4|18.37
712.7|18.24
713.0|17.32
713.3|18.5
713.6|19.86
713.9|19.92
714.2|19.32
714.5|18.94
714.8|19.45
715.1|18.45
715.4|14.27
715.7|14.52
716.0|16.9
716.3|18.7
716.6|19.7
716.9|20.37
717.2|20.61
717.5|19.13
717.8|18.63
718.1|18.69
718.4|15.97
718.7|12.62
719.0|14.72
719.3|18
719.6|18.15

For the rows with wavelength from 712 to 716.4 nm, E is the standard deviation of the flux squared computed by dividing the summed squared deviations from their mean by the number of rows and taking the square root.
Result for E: 59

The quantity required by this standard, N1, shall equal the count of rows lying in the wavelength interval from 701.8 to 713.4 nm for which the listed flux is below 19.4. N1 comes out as 30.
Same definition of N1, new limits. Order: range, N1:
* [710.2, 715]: 13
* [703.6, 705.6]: 5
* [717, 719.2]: 6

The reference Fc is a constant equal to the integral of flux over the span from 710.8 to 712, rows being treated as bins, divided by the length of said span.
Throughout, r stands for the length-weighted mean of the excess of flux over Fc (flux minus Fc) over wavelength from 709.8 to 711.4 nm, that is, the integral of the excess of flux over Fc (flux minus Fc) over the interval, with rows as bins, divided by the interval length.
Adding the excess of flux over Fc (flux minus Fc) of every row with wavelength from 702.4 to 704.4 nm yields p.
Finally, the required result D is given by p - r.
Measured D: 26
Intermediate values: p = 26.5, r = 0.9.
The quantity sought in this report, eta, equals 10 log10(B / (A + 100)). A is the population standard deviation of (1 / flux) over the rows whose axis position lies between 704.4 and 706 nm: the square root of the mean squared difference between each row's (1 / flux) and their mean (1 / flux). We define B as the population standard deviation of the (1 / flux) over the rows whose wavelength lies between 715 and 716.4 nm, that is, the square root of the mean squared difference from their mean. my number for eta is -41.5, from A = 0.0023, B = 0.0071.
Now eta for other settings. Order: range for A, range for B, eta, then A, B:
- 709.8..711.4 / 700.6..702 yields -48.9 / 0.0064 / 0.0013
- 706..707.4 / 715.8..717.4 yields -44.1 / 0.0006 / 0.0039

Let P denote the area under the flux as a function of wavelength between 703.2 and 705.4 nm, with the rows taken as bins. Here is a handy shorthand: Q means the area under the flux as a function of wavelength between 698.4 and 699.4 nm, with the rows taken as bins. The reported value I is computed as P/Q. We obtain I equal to 2.1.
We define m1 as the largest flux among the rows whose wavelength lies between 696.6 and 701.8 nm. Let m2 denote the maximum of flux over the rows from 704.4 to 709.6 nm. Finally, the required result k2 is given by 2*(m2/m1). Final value 1.97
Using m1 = 21.96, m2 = 21.65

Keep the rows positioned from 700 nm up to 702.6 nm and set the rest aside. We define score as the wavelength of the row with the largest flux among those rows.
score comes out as 700.4 nm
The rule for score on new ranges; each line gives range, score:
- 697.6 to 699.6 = 697.7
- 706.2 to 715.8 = 708.2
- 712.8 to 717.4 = 717.2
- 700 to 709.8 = 708.2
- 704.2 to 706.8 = 705.5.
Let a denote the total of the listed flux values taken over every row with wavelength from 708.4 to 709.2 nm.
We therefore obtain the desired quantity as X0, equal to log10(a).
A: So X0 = 1.75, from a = 56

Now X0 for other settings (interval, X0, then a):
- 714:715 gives 1.76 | 58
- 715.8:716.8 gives 1.74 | 55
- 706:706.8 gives 1.76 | 57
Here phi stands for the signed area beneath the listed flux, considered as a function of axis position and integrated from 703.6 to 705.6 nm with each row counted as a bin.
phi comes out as 37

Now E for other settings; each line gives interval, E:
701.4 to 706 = 31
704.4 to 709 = 41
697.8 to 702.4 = 22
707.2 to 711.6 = 86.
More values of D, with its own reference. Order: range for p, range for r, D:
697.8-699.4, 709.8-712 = 25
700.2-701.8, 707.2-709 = 19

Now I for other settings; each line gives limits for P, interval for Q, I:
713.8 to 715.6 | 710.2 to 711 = 2.7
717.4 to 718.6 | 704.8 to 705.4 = 1.8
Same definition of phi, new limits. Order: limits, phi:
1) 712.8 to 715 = 42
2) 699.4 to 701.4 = 40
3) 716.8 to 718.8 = 36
